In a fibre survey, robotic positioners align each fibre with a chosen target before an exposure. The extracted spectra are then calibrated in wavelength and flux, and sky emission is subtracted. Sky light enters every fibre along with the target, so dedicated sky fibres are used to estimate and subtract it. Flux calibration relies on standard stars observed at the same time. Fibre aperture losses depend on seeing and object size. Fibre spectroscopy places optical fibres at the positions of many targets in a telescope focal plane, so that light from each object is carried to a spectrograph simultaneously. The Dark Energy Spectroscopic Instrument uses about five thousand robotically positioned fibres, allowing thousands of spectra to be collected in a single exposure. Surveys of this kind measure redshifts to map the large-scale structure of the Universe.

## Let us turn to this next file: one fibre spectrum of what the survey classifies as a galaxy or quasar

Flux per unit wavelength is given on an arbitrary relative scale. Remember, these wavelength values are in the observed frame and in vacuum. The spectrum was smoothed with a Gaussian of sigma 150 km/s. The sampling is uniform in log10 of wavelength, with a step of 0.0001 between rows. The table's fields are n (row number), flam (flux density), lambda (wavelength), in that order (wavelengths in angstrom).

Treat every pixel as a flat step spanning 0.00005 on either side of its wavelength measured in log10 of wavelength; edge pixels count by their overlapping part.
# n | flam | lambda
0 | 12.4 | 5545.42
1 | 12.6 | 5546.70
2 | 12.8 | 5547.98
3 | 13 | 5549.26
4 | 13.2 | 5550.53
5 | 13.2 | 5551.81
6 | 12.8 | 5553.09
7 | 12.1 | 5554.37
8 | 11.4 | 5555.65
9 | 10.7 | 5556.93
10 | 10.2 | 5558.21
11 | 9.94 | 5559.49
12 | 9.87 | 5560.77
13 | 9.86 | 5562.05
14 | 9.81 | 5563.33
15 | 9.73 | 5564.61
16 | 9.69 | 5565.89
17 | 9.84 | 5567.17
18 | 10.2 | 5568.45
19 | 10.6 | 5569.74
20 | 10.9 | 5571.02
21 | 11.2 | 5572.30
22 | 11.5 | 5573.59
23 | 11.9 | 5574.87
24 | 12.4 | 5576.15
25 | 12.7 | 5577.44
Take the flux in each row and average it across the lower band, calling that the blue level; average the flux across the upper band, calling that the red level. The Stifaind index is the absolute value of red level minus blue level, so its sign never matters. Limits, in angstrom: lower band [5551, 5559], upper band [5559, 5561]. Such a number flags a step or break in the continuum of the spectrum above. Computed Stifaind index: 1.8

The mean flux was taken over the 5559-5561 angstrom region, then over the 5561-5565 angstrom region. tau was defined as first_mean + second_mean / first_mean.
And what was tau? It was 10.9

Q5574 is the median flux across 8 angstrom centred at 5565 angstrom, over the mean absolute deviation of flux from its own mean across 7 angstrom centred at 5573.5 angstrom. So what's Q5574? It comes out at 21.5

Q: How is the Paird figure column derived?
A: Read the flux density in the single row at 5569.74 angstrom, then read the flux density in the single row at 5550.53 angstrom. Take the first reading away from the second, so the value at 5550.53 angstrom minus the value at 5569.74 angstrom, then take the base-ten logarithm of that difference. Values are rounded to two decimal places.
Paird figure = 0.41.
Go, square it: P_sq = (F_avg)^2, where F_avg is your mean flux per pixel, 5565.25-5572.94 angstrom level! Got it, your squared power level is 108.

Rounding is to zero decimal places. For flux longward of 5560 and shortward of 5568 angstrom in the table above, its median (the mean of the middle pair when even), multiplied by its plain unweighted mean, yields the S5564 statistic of 96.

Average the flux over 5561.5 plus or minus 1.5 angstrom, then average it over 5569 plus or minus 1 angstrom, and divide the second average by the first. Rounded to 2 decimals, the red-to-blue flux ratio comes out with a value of 1.05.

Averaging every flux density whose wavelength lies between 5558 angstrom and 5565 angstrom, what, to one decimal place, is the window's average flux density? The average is 9.9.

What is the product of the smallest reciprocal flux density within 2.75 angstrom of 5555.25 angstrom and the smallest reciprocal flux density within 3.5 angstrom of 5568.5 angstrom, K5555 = 0.0072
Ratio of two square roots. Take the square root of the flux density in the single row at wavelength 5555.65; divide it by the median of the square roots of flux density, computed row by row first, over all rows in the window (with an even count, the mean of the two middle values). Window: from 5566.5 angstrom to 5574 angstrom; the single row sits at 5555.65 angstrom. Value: 1.03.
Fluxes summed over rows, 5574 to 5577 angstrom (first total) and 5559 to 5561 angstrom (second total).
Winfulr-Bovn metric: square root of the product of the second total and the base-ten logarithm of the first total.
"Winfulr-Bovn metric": 5.2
